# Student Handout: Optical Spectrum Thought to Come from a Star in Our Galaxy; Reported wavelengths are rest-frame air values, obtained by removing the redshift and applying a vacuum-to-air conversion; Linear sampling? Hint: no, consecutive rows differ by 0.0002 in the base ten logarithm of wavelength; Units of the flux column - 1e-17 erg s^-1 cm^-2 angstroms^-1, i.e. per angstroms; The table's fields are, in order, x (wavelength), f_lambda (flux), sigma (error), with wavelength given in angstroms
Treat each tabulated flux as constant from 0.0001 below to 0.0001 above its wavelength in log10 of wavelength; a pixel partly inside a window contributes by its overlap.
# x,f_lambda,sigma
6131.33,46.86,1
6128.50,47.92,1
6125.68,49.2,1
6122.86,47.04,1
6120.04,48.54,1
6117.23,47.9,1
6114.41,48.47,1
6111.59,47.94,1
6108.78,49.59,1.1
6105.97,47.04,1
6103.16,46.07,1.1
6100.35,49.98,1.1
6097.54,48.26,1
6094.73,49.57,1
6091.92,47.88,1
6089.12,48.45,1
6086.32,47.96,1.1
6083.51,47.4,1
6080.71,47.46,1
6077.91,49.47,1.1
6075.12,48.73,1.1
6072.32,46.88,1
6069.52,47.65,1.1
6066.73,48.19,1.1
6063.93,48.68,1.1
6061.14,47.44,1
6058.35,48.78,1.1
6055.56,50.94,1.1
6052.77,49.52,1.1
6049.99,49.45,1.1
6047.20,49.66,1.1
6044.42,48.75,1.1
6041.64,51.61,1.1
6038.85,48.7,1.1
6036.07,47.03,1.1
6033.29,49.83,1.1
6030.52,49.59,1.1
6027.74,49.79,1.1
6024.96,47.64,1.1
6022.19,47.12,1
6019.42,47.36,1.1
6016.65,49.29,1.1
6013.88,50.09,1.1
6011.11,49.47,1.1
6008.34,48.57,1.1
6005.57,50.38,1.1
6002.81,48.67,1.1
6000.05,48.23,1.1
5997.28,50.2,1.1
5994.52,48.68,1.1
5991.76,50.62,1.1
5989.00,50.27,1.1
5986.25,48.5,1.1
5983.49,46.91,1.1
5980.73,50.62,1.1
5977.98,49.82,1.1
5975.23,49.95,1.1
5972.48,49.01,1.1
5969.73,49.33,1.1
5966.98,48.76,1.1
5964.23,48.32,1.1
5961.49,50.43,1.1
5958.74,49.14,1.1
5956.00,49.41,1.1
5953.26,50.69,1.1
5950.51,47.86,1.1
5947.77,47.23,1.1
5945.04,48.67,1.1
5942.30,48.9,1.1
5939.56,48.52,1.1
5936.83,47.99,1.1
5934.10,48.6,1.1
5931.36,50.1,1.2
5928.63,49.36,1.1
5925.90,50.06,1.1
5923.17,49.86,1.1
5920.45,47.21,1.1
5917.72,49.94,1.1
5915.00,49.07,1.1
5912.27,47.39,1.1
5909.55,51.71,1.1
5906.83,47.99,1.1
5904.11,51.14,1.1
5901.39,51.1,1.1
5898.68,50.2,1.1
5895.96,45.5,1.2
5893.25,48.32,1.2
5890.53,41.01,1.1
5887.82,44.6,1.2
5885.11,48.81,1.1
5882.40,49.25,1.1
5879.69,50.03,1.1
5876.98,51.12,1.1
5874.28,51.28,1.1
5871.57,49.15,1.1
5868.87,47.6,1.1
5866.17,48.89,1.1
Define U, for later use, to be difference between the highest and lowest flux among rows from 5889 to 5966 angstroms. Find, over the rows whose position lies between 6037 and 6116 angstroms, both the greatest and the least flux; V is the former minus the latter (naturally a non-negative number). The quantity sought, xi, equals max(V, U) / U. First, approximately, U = 10.7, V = 5.5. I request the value 1.00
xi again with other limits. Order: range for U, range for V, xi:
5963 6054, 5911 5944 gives 1.00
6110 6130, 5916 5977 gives 1.61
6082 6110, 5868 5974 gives 2.74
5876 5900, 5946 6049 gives 1.00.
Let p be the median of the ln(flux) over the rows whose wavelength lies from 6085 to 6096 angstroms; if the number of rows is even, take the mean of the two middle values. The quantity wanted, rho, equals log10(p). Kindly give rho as 0.588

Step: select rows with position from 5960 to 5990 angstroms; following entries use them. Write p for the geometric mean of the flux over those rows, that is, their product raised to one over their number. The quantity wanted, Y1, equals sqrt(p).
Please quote 7.02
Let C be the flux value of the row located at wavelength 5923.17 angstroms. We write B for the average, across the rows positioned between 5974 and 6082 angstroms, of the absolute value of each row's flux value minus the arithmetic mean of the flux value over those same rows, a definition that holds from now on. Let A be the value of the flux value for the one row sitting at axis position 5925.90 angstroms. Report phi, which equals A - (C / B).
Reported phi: 1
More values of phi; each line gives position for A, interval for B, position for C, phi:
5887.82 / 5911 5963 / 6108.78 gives -12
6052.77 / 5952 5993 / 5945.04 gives -9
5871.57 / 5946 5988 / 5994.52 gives -4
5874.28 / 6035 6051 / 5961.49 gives 3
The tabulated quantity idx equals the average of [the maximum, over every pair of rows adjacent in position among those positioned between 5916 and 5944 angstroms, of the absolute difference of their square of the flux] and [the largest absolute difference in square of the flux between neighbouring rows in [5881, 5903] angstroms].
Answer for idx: 459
